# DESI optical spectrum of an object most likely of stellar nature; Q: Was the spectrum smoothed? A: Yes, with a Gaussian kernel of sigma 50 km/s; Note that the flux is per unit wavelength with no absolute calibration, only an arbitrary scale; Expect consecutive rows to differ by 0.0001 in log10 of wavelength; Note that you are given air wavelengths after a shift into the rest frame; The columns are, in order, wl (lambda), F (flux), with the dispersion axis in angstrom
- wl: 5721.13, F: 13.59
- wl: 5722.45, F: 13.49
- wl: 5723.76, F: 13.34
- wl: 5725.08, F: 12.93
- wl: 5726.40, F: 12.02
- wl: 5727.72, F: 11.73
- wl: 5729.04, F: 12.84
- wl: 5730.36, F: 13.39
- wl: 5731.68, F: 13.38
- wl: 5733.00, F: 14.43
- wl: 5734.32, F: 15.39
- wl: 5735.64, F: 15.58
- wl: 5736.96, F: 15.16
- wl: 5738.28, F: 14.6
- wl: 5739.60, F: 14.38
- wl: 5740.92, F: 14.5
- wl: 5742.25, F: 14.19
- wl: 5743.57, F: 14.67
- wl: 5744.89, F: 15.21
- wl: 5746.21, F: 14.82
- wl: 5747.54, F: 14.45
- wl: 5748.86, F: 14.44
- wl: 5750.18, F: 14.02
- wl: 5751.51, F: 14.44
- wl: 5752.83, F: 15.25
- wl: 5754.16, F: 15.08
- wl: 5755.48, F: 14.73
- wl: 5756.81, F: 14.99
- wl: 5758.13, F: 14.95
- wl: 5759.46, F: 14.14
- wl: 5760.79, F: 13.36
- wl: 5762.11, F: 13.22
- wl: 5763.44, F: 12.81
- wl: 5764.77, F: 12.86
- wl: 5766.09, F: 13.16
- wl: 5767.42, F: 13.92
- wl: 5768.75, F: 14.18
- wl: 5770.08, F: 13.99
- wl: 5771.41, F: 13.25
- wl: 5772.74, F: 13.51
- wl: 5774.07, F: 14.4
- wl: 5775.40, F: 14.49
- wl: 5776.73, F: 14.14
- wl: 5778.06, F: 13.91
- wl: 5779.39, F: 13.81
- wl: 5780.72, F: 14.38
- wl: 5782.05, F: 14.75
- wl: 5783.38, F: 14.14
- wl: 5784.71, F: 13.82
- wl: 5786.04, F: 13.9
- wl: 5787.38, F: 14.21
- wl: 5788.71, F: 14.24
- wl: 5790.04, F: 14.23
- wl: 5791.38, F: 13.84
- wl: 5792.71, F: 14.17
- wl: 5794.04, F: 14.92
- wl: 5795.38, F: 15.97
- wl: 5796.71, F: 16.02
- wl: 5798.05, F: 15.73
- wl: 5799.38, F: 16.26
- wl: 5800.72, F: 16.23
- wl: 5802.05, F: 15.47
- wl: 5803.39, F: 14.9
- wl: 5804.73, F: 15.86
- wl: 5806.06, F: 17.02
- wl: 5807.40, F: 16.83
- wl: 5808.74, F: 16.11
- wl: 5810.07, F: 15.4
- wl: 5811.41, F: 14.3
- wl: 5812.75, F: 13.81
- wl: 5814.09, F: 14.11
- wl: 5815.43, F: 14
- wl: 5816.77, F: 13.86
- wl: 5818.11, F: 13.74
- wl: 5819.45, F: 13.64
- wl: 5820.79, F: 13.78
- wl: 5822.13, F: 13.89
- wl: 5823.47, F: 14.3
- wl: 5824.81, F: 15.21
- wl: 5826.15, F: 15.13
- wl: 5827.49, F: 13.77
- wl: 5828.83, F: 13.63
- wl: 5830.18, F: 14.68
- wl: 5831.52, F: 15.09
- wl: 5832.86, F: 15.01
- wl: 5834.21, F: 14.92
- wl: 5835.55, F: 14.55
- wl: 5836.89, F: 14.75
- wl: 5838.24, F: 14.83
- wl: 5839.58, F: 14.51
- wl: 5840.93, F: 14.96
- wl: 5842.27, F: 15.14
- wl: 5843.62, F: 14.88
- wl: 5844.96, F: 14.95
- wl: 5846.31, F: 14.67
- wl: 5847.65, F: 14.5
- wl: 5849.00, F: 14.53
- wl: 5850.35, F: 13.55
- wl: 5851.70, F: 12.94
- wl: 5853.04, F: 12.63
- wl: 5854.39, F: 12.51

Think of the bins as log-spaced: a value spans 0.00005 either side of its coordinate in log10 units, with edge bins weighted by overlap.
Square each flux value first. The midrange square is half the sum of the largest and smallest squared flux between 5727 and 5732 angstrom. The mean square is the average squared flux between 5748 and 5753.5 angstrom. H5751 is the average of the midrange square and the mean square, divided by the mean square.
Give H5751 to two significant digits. 0.87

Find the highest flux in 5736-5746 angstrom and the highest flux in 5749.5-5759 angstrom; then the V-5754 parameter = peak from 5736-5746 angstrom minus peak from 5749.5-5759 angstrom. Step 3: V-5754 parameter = 0.0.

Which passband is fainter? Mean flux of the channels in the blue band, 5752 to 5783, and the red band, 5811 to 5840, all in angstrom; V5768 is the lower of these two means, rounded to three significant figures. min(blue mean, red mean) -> 14.1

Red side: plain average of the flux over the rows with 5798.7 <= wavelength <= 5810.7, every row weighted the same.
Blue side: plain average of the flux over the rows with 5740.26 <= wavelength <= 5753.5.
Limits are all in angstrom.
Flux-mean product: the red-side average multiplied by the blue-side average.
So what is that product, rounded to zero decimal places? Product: 234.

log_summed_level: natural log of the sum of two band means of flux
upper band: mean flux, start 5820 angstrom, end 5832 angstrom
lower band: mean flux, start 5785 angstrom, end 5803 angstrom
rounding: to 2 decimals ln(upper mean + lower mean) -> 3.38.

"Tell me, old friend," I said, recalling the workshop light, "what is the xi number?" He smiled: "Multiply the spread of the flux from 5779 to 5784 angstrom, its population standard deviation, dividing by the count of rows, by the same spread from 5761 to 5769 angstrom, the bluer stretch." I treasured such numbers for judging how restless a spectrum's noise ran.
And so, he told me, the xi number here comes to 0.177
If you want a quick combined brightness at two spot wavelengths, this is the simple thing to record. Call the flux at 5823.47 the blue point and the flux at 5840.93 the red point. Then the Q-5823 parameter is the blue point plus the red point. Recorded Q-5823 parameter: 29.3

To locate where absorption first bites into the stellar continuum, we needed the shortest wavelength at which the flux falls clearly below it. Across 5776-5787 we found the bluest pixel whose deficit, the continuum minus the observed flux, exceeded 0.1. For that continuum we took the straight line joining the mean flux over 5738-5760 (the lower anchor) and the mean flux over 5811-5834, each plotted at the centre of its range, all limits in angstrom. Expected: 5776.73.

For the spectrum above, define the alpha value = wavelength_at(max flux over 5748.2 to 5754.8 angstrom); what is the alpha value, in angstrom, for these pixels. 5752.83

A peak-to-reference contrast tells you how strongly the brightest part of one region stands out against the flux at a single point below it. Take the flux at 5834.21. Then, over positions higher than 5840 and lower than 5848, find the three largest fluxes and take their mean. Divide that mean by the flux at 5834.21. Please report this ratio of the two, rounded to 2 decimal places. 1.01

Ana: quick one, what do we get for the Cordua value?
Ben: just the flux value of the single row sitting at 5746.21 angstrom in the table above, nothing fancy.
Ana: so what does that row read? 14.82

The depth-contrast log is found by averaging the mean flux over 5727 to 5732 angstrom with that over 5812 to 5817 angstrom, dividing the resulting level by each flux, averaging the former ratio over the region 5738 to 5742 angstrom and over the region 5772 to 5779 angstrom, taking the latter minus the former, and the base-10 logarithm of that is -1.57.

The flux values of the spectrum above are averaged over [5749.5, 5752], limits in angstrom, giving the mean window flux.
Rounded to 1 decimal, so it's 14.2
